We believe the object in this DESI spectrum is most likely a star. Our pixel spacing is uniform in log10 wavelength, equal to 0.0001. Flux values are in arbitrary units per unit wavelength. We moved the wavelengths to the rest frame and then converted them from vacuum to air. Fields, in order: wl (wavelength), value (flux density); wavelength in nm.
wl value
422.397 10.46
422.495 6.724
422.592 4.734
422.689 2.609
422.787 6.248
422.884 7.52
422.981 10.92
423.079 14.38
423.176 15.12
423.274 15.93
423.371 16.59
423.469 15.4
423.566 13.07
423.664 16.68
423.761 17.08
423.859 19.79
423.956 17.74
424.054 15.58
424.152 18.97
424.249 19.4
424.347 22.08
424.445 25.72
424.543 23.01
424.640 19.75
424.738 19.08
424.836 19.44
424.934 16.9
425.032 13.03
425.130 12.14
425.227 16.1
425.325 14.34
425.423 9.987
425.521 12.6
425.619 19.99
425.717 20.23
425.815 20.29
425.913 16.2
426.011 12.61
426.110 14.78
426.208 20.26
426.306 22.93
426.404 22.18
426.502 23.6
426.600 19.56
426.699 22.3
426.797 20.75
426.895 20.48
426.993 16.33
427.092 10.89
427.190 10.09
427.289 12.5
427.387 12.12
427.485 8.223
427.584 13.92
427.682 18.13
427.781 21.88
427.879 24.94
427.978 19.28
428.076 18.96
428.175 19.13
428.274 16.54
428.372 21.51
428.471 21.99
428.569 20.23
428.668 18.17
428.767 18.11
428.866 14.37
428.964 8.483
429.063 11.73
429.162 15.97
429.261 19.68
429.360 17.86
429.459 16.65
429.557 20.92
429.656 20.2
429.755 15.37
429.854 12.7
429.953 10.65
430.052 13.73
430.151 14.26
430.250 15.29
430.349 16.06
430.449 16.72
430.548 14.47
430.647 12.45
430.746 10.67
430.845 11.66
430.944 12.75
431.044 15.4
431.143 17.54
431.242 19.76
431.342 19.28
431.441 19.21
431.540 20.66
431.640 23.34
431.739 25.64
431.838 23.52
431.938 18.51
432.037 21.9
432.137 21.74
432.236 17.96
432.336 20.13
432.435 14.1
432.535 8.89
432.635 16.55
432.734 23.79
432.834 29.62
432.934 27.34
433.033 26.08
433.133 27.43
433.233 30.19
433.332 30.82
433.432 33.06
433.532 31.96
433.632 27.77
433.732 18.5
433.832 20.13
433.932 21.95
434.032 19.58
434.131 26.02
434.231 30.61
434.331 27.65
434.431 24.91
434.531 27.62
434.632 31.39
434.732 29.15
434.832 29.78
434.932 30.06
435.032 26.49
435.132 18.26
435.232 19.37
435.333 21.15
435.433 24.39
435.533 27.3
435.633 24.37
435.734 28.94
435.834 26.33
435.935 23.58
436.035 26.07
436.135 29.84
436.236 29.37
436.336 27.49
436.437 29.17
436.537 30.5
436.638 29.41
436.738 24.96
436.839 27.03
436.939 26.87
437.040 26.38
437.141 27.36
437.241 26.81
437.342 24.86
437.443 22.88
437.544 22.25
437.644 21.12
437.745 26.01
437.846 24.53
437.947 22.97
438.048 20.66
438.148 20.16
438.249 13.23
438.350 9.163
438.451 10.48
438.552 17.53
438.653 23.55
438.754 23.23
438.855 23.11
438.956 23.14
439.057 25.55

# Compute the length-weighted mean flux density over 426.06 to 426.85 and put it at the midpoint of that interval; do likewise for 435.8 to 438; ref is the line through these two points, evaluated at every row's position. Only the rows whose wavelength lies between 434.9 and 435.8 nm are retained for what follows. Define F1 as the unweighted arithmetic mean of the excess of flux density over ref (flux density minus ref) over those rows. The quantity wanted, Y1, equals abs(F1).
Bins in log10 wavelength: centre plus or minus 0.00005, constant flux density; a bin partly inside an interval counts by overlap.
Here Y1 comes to 0.9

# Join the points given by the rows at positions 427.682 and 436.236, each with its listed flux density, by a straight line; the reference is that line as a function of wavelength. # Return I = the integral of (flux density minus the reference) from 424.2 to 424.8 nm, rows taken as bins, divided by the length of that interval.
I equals 8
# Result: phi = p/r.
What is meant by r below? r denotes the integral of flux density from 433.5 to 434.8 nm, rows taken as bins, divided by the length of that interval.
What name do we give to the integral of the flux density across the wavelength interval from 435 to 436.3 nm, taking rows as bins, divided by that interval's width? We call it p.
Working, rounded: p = 25.0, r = 26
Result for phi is 0.97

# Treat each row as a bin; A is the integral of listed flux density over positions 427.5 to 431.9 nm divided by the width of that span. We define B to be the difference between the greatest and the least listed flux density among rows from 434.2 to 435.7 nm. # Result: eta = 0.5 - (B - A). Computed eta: 4.6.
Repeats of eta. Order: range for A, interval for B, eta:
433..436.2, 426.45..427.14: 14.1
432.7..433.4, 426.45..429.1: 11.9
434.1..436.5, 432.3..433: 6.4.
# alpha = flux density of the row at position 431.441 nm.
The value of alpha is 19.21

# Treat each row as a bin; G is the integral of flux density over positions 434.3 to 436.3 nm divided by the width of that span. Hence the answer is 26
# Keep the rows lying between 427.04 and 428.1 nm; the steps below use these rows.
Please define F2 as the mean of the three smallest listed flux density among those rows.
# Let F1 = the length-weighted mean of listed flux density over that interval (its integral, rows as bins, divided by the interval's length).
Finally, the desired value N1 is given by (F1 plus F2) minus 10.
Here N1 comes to 15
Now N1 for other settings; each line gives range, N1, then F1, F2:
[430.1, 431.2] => 16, 14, 11.6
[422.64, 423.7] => 8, 12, 5.5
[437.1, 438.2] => 34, 24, 20.6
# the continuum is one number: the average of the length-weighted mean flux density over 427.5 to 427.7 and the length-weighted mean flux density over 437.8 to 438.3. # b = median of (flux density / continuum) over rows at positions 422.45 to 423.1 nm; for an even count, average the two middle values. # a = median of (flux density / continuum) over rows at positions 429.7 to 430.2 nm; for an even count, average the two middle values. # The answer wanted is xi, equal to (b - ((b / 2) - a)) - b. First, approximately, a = 0.79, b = 0.4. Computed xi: 0.6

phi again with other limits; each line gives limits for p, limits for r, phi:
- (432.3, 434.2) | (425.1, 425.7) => 1.64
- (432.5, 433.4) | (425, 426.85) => 1.42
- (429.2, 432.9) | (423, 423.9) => 1.11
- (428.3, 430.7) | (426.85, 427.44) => 1.18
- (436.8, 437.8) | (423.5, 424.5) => 1.35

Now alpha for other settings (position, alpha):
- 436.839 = 27.03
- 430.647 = 12.45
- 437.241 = 26.81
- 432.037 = 21.9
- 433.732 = 18.5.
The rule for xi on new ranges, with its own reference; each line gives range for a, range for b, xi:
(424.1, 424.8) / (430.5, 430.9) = 0.8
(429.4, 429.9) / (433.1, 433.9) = 0.1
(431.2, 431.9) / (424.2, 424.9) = 0.6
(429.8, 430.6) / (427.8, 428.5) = 0.3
